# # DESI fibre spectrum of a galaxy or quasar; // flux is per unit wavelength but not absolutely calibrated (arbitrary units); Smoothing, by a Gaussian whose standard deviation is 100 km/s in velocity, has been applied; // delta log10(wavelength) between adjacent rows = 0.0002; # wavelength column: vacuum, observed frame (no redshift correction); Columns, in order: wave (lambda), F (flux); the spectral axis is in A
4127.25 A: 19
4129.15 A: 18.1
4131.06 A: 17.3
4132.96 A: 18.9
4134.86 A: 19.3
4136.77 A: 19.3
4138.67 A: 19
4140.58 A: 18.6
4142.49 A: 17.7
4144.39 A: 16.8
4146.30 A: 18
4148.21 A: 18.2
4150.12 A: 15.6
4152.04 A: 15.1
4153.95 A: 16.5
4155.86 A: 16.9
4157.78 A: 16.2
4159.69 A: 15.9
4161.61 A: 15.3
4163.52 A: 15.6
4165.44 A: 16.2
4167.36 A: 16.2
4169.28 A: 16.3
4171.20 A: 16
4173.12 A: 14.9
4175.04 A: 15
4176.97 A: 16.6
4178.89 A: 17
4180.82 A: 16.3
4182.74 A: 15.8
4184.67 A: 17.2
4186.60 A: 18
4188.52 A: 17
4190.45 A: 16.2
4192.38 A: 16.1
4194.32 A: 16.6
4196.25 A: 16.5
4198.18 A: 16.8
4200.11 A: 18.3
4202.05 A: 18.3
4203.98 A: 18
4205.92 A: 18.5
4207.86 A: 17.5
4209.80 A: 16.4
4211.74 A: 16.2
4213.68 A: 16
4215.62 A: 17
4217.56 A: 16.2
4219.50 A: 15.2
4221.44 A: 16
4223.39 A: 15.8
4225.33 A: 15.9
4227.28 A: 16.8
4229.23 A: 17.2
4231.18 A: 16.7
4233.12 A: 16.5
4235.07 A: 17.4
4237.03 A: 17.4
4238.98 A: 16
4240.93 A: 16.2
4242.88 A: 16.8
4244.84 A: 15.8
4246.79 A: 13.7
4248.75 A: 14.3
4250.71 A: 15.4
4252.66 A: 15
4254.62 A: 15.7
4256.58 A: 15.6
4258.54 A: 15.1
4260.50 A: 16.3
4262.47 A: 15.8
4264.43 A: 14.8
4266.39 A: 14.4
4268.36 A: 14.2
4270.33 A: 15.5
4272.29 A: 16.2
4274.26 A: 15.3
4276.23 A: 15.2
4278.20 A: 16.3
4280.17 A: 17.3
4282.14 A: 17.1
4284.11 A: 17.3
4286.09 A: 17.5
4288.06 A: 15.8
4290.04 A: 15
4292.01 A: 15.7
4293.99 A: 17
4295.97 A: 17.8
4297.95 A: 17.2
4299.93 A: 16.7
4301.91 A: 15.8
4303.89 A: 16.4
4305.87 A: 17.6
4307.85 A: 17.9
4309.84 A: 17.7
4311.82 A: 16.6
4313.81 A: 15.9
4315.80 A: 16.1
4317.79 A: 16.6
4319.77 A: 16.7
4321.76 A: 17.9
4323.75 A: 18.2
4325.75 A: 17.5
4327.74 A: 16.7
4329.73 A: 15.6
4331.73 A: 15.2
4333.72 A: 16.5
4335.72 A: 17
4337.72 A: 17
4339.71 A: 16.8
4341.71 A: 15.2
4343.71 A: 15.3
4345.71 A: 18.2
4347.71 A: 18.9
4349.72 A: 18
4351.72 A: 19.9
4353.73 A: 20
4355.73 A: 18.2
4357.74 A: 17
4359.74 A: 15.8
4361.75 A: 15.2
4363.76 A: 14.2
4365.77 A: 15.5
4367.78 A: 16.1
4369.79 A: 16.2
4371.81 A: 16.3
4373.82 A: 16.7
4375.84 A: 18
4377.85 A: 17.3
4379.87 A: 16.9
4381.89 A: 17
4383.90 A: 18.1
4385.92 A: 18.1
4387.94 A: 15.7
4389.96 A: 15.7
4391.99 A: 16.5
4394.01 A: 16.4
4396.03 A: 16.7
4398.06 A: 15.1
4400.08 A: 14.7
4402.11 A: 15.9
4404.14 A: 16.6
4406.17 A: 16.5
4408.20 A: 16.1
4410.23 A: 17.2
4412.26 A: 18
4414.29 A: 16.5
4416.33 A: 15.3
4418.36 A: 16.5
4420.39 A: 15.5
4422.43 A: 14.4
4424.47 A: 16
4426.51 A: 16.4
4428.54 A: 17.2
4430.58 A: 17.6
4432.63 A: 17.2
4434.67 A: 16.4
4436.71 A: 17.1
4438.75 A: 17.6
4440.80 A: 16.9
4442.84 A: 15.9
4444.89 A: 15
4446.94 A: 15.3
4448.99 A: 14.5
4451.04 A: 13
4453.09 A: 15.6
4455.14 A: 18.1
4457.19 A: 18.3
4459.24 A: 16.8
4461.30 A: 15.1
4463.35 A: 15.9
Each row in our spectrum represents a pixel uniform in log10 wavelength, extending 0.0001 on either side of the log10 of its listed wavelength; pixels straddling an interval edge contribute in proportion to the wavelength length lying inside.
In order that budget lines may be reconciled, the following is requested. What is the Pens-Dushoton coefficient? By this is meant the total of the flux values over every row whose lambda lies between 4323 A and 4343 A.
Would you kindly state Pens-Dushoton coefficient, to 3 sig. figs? 166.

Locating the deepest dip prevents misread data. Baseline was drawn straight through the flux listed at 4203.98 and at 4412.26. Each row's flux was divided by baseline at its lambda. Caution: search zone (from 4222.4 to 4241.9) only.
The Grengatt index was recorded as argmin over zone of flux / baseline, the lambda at 4223.39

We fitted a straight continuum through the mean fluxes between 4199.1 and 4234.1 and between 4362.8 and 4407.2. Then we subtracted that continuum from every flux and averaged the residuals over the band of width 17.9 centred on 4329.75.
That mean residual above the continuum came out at 0.33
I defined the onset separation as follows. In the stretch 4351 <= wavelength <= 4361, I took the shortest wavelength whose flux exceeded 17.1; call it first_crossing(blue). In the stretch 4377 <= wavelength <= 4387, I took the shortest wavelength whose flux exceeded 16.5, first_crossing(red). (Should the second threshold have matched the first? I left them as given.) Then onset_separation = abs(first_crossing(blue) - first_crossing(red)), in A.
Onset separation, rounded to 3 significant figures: 26.1 A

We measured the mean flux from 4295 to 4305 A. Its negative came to -16.8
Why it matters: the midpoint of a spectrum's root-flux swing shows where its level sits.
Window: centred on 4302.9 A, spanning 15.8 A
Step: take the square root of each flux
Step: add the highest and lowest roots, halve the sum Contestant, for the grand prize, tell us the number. 4.10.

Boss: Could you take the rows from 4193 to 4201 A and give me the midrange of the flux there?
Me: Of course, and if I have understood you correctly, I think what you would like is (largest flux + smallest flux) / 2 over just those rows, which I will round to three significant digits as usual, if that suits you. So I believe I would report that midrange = 17.4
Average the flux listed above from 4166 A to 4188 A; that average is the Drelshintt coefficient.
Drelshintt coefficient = 16.3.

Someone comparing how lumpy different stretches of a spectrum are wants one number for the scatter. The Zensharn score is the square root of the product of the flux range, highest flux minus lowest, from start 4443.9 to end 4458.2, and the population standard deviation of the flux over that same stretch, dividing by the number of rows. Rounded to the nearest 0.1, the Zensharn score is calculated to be 3.1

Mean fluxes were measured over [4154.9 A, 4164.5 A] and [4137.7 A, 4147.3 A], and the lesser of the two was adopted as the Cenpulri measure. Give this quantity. 16.0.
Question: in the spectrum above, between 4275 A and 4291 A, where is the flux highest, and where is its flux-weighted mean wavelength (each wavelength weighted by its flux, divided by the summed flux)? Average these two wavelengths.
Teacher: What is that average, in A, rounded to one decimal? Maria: 4284.6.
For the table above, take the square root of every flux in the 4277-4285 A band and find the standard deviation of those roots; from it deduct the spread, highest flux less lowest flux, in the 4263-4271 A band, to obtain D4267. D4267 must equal -1.2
